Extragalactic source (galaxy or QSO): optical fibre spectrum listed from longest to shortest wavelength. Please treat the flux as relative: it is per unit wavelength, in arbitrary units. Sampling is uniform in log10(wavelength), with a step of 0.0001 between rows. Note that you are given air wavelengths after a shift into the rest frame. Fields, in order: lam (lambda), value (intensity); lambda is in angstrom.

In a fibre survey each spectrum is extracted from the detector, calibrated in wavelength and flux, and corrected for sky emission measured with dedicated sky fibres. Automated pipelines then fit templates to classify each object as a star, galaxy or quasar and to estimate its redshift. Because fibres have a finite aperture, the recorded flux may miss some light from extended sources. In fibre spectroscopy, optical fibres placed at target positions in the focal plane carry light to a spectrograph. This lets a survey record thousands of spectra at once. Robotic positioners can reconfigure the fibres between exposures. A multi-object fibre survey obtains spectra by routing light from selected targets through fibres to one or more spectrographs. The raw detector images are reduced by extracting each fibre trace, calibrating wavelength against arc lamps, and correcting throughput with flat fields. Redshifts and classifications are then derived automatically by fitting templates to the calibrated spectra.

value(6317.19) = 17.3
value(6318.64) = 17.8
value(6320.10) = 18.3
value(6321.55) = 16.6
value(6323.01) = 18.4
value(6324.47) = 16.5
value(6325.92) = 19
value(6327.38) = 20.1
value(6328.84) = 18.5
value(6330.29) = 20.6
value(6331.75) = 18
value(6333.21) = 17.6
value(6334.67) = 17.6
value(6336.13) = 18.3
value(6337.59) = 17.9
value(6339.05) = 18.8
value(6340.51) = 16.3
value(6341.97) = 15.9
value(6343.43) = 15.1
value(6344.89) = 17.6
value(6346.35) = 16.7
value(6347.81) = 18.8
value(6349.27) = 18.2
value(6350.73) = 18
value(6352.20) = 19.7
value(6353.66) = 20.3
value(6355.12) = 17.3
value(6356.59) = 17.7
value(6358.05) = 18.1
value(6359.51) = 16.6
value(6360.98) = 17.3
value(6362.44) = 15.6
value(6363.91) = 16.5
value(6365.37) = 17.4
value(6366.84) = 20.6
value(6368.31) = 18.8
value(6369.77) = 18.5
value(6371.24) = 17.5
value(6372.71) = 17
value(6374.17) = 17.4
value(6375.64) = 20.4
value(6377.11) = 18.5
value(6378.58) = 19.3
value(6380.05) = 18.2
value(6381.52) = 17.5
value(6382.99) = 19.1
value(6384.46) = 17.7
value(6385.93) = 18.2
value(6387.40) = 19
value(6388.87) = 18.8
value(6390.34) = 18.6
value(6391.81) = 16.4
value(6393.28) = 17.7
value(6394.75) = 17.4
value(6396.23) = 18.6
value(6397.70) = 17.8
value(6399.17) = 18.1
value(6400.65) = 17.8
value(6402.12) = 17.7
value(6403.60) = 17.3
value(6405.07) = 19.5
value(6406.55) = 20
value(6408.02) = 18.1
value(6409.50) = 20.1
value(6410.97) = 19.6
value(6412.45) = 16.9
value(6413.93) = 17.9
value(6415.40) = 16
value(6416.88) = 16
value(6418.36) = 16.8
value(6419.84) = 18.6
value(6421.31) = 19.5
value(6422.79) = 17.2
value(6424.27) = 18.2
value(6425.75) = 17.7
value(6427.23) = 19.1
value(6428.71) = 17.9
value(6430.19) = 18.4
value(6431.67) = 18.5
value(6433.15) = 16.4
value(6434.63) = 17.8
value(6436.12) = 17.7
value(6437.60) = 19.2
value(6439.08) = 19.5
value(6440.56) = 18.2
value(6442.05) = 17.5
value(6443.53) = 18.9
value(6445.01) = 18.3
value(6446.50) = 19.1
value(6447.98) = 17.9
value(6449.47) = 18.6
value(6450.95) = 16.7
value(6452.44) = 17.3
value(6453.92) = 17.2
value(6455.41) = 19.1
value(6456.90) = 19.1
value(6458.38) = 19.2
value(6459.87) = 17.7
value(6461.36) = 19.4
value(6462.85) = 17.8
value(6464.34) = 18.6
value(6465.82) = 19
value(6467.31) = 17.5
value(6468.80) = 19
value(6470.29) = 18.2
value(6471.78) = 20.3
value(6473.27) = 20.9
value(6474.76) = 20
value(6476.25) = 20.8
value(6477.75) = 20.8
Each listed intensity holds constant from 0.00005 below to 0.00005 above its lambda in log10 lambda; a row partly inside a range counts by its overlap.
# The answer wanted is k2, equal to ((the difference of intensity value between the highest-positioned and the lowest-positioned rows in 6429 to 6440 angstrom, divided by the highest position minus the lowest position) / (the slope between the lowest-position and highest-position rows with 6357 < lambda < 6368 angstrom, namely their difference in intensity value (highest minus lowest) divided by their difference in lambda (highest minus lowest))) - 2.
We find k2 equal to -1.6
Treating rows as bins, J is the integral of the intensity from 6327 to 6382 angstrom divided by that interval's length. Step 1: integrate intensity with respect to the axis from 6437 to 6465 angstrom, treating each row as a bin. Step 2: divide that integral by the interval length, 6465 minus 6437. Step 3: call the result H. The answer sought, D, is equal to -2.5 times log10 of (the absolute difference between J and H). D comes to 1.04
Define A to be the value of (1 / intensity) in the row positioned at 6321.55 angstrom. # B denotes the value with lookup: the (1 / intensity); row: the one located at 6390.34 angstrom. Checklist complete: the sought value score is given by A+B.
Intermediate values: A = 0.060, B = 0.054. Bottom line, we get 0.114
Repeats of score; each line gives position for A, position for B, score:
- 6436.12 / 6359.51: 0.117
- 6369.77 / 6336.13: 0.109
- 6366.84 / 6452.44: 0.106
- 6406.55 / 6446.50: 0.102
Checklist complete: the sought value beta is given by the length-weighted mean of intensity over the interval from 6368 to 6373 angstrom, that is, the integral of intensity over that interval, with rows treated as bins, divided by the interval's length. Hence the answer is 18.0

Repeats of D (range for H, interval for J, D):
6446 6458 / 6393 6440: 3.29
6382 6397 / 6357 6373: 0.76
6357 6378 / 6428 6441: 1.31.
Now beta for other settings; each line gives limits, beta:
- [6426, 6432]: 18.4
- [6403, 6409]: 18.8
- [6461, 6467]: 18.6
